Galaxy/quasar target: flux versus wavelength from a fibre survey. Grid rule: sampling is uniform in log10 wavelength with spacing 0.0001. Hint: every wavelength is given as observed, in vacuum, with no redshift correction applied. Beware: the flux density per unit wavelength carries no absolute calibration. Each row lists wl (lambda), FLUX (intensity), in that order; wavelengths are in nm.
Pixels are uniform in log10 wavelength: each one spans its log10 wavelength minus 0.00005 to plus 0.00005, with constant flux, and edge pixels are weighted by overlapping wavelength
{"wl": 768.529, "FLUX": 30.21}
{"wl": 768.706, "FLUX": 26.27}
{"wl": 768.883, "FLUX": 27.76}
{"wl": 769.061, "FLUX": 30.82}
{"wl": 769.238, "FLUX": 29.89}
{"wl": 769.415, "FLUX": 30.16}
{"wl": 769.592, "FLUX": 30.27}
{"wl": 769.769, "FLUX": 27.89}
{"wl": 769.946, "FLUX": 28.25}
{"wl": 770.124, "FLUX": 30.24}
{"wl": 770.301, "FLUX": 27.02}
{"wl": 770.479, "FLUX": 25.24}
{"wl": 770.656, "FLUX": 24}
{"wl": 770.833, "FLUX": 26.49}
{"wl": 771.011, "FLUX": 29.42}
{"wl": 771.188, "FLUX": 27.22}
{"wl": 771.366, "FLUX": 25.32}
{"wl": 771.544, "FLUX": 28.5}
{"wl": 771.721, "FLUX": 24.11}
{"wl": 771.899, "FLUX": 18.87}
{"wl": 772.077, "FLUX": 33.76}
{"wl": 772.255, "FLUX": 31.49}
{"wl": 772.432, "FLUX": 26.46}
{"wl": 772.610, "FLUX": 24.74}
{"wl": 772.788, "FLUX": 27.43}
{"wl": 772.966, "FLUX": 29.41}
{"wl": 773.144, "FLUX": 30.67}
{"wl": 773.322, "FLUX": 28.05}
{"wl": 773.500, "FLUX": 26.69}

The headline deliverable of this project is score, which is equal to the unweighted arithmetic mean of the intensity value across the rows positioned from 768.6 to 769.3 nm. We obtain 28.7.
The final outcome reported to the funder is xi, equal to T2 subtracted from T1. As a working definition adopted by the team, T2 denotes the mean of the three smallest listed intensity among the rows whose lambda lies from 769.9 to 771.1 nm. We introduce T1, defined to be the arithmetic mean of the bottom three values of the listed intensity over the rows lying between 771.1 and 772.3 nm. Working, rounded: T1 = 22.8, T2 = 25.2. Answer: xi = -2.5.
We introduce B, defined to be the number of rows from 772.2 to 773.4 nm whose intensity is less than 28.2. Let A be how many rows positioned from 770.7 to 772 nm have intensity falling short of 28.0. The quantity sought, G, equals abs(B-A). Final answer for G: 1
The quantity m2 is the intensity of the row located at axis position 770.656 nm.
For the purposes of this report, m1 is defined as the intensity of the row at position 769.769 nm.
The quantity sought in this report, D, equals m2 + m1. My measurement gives 52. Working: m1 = 27.89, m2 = 24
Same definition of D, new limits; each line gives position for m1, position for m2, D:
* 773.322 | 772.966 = 57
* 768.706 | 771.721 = 50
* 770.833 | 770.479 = 52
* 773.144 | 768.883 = 58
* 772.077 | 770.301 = 61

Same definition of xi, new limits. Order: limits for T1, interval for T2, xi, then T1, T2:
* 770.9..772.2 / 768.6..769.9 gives -4.5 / 22.8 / 27.3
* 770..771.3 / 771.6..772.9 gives 2.7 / 25.2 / 22.6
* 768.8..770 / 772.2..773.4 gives 1.8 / 28.0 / 26.2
